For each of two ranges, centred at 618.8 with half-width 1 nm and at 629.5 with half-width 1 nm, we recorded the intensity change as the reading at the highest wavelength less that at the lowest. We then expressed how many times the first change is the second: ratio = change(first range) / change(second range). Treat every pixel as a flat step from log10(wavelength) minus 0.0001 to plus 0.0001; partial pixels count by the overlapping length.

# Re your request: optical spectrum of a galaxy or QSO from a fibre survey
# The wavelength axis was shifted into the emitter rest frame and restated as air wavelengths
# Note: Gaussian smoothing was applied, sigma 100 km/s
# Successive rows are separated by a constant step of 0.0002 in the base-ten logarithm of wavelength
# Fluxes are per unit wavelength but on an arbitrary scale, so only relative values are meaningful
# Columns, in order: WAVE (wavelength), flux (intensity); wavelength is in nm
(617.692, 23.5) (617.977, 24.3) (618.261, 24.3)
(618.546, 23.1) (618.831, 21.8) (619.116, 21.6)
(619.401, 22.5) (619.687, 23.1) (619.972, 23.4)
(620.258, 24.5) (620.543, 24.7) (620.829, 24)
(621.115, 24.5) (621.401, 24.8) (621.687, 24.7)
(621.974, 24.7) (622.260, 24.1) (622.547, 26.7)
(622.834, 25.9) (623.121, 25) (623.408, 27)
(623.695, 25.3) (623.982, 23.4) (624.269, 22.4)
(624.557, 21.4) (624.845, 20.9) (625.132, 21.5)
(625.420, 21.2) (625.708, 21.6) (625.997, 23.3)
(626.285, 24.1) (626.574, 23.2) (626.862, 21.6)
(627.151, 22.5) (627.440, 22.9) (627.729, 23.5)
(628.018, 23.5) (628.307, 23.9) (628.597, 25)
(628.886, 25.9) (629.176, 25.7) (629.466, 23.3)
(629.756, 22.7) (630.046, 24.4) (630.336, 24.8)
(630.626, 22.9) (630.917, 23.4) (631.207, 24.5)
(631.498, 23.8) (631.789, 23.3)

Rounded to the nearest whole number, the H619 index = 6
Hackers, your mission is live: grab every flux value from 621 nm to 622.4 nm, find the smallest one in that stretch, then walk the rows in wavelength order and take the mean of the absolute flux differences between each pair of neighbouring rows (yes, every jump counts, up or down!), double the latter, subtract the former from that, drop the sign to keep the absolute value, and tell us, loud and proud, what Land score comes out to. 23.6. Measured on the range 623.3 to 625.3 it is 18.7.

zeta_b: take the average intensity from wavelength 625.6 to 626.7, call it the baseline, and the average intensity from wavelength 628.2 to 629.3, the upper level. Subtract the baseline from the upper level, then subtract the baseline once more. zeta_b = -21.0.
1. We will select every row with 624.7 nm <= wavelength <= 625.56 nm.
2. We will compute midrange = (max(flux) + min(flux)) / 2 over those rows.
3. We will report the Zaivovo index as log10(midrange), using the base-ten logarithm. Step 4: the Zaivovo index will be 1.33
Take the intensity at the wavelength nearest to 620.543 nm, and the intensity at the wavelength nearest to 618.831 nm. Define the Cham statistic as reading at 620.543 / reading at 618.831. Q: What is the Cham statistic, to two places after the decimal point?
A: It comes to 1.13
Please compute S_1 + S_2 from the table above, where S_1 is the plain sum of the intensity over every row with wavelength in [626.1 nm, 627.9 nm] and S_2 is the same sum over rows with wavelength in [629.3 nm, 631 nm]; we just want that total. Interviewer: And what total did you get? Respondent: 279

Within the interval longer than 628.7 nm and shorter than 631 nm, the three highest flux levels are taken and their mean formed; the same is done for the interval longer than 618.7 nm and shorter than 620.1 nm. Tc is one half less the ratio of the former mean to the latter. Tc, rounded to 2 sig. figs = -0.61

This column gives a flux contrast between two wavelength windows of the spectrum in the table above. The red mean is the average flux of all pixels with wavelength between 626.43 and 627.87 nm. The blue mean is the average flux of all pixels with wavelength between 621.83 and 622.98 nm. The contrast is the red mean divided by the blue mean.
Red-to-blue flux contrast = 0.90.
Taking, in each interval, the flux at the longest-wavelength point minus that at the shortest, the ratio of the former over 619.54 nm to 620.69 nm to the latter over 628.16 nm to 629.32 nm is 0.9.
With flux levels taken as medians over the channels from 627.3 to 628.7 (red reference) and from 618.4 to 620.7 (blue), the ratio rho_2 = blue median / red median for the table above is 0.98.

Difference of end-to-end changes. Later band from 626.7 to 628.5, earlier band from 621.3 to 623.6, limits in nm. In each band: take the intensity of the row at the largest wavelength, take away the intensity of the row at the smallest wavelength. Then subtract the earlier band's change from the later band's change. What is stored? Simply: 0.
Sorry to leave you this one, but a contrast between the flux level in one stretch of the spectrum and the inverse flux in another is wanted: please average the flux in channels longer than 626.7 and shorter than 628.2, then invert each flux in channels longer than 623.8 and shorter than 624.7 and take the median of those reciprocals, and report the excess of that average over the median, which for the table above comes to 22.8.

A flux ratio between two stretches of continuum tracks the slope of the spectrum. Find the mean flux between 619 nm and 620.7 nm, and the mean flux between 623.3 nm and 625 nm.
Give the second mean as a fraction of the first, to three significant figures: 1.00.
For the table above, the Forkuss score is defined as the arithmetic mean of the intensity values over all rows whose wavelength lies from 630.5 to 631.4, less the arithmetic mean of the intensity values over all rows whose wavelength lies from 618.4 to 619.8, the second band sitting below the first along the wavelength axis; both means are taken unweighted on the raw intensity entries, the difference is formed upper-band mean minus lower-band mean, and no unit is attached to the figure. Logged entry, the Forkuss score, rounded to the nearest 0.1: 1.2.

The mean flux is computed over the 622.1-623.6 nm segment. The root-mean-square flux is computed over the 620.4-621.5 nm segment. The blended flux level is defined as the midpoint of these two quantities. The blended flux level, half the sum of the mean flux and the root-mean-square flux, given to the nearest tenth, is 25.1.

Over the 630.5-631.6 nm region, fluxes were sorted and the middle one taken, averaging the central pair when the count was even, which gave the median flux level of 23.6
